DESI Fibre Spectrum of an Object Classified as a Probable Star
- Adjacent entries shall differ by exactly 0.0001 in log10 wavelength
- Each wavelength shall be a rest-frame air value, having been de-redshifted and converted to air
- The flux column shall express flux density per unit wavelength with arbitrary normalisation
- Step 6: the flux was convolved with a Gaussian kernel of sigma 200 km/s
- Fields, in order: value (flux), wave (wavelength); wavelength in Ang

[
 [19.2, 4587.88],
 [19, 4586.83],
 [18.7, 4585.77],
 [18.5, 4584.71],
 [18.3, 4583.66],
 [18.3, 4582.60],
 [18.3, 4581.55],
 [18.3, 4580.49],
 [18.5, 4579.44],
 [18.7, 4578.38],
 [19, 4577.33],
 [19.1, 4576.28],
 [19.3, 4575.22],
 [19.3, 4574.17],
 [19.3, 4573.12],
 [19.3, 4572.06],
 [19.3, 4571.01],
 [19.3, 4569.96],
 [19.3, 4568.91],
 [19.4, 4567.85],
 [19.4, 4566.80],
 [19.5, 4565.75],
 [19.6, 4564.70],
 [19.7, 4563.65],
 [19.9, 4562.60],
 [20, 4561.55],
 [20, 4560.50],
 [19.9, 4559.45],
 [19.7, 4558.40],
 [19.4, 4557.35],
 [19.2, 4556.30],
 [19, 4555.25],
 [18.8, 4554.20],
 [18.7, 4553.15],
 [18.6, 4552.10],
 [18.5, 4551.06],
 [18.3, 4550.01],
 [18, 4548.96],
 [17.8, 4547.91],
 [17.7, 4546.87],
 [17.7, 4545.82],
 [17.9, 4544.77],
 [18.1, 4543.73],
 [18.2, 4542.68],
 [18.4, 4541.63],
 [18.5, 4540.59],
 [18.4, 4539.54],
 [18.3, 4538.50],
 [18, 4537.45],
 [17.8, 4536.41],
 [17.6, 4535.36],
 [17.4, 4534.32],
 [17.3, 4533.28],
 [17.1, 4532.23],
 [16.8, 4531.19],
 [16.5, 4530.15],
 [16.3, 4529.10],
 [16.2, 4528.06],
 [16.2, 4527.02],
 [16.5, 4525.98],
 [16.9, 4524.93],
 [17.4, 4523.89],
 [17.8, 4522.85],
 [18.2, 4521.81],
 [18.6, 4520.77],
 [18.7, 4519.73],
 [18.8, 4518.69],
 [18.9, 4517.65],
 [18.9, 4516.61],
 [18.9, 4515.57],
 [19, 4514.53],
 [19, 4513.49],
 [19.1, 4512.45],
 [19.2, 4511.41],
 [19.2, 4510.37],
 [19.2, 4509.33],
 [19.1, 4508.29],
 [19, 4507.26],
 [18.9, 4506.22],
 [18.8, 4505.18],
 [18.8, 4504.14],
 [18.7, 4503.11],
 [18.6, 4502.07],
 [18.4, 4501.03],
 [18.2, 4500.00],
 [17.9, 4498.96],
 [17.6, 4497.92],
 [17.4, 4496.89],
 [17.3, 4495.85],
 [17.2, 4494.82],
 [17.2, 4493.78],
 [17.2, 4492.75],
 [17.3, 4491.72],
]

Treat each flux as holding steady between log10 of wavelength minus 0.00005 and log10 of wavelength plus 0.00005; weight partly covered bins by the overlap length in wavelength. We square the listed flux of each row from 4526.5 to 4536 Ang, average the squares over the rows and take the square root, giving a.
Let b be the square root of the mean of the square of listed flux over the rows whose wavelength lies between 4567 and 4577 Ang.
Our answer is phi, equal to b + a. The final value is 36.1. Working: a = 16.8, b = 19.3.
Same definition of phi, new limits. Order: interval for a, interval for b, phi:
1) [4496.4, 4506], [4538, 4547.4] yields 36.4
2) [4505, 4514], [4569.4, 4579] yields 38.2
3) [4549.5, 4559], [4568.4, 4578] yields 38.2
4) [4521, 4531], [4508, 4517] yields 36.0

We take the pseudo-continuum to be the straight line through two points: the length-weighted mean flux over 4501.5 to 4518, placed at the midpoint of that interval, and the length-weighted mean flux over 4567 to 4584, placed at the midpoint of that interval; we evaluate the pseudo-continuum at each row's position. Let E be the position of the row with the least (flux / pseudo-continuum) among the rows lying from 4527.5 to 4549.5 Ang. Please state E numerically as 4528.06 Ang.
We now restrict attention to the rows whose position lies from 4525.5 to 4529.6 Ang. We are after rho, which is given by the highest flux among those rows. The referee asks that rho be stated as 16.5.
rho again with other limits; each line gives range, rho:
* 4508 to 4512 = 19.2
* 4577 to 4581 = 19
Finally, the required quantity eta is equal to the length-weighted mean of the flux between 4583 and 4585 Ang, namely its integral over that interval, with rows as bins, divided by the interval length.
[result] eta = 18.4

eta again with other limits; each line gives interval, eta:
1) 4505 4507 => 18.8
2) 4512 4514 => 19.0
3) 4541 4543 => 18.3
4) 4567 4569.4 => 19.3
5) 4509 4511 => 19.2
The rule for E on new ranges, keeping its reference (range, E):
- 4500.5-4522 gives 4521.81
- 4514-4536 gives 4528.06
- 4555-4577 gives 4555.25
